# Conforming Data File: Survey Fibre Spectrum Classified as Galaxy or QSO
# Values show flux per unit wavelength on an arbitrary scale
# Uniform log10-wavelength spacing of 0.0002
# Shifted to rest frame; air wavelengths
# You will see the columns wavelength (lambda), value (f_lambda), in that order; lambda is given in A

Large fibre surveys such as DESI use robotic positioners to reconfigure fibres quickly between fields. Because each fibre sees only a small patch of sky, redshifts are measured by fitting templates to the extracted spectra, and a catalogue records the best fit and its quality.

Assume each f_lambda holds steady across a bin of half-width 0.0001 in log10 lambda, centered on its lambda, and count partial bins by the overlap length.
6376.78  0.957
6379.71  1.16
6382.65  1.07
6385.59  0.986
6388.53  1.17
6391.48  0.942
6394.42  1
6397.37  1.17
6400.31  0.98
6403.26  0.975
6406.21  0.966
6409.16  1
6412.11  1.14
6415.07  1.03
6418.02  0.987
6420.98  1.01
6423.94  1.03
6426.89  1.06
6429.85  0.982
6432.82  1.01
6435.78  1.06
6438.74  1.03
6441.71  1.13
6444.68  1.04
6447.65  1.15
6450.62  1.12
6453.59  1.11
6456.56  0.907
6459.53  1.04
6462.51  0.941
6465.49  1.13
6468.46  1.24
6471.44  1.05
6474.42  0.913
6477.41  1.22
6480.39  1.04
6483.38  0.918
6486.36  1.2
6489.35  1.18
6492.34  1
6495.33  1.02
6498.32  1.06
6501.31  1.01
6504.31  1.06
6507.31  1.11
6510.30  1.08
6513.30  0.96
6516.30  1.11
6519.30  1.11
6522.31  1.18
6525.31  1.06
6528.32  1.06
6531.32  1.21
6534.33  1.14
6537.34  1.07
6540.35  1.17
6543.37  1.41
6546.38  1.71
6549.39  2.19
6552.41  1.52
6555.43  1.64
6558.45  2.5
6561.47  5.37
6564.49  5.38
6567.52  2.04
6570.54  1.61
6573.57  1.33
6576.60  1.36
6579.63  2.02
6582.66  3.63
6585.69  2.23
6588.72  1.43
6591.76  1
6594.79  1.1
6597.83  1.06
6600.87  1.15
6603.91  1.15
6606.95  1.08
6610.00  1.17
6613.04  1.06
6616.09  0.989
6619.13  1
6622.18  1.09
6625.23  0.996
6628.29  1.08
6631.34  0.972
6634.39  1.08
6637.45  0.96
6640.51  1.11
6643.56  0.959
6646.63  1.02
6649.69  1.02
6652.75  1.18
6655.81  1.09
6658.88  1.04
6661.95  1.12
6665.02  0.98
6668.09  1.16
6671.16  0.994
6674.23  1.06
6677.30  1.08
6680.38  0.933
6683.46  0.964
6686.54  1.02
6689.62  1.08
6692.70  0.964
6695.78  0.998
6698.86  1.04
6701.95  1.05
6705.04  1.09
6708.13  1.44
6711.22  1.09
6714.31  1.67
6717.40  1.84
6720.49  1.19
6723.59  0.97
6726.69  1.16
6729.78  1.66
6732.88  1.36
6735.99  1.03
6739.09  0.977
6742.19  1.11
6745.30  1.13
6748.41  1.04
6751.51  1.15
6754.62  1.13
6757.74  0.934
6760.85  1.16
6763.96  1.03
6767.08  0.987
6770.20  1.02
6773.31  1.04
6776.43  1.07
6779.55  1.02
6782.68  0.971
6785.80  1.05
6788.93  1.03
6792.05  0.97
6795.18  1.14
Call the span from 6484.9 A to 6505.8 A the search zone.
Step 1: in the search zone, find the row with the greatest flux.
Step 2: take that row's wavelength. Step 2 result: 6486.36 A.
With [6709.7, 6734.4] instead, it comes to 6717.40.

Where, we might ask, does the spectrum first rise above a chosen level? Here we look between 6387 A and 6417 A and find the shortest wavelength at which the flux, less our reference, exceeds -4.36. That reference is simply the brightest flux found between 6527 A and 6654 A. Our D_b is 6388.53 A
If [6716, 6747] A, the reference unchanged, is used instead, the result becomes 6717.40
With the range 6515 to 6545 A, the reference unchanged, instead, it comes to 6516.30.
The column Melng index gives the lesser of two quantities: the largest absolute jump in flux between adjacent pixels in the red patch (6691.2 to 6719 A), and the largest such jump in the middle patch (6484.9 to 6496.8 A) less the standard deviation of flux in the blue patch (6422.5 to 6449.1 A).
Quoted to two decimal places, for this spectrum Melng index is 0.13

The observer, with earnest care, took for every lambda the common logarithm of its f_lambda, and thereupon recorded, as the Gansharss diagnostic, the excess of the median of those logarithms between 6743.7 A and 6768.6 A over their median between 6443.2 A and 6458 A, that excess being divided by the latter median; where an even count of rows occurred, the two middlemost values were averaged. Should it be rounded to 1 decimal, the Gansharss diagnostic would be -0.2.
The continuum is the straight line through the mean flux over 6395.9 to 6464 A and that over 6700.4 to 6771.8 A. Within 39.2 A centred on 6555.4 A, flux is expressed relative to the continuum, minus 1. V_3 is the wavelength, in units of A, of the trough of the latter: 6537.34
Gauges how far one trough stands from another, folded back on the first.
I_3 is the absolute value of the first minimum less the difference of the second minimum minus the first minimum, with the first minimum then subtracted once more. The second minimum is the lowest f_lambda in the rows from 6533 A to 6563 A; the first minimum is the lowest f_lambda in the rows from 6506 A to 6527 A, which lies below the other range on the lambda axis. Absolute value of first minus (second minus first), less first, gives -0.11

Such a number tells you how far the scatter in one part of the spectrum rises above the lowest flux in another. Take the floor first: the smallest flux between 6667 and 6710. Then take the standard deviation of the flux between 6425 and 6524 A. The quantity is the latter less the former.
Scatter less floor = -0.85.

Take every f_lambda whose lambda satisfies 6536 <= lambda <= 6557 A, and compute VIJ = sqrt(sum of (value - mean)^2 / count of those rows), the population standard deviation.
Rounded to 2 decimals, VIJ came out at 0.35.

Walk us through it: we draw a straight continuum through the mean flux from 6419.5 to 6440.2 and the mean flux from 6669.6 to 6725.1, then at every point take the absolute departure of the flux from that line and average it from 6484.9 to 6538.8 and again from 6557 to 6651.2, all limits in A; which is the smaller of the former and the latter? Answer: 0.057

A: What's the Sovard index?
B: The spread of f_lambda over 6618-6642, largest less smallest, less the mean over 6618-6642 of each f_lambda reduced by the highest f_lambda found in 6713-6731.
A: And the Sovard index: 0.95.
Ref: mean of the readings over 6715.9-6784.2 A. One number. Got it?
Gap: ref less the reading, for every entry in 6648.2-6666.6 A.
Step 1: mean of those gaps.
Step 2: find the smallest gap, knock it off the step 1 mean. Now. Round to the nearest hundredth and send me 0.11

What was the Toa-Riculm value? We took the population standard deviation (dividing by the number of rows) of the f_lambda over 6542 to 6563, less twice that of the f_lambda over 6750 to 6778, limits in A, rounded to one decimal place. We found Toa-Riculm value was 1.1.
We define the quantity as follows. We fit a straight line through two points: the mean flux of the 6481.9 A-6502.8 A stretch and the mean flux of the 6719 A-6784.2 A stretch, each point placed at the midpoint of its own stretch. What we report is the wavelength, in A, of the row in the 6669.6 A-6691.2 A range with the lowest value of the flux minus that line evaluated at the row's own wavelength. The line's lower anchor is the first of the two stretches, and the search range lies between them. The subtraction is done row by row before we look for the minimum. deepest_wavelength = 6680.38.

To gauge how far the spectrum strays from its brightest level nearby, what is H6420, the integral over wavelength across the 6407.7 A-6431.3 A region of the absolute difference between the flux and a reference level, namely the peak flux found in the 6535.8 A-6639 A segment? 103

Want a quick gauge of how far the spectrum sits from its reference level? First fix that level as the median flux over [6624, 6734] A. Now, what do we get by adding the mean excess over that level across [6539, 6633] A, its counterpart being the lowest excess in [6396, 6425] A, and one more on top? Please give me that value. 1.5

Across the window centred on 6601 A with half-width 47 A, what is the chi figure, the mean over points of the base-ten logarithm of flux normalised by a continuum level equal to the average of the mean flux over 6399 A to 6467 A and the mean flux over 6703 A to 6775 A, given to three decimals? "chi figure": 0.104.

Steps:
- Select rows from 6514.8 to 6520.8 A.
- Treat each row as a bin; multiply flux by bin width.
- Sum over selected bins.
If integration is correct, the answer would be 6.66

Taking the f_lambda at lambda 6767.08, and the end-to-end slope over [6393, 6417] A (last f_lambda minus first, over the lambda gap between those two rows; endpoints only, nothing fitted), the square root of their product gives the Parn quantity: 0.038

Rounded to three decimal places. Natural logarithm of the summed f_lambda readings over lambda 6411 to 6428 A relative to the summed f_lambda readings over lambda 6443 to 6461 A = -0.017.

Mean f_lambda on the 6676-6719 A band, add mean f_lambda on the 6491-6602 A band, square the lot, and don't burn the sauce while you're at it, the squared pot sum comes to 7.8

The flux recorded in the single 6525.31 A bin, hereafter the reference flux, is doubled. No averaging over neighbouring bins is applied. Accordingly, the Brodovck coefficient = 2.12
